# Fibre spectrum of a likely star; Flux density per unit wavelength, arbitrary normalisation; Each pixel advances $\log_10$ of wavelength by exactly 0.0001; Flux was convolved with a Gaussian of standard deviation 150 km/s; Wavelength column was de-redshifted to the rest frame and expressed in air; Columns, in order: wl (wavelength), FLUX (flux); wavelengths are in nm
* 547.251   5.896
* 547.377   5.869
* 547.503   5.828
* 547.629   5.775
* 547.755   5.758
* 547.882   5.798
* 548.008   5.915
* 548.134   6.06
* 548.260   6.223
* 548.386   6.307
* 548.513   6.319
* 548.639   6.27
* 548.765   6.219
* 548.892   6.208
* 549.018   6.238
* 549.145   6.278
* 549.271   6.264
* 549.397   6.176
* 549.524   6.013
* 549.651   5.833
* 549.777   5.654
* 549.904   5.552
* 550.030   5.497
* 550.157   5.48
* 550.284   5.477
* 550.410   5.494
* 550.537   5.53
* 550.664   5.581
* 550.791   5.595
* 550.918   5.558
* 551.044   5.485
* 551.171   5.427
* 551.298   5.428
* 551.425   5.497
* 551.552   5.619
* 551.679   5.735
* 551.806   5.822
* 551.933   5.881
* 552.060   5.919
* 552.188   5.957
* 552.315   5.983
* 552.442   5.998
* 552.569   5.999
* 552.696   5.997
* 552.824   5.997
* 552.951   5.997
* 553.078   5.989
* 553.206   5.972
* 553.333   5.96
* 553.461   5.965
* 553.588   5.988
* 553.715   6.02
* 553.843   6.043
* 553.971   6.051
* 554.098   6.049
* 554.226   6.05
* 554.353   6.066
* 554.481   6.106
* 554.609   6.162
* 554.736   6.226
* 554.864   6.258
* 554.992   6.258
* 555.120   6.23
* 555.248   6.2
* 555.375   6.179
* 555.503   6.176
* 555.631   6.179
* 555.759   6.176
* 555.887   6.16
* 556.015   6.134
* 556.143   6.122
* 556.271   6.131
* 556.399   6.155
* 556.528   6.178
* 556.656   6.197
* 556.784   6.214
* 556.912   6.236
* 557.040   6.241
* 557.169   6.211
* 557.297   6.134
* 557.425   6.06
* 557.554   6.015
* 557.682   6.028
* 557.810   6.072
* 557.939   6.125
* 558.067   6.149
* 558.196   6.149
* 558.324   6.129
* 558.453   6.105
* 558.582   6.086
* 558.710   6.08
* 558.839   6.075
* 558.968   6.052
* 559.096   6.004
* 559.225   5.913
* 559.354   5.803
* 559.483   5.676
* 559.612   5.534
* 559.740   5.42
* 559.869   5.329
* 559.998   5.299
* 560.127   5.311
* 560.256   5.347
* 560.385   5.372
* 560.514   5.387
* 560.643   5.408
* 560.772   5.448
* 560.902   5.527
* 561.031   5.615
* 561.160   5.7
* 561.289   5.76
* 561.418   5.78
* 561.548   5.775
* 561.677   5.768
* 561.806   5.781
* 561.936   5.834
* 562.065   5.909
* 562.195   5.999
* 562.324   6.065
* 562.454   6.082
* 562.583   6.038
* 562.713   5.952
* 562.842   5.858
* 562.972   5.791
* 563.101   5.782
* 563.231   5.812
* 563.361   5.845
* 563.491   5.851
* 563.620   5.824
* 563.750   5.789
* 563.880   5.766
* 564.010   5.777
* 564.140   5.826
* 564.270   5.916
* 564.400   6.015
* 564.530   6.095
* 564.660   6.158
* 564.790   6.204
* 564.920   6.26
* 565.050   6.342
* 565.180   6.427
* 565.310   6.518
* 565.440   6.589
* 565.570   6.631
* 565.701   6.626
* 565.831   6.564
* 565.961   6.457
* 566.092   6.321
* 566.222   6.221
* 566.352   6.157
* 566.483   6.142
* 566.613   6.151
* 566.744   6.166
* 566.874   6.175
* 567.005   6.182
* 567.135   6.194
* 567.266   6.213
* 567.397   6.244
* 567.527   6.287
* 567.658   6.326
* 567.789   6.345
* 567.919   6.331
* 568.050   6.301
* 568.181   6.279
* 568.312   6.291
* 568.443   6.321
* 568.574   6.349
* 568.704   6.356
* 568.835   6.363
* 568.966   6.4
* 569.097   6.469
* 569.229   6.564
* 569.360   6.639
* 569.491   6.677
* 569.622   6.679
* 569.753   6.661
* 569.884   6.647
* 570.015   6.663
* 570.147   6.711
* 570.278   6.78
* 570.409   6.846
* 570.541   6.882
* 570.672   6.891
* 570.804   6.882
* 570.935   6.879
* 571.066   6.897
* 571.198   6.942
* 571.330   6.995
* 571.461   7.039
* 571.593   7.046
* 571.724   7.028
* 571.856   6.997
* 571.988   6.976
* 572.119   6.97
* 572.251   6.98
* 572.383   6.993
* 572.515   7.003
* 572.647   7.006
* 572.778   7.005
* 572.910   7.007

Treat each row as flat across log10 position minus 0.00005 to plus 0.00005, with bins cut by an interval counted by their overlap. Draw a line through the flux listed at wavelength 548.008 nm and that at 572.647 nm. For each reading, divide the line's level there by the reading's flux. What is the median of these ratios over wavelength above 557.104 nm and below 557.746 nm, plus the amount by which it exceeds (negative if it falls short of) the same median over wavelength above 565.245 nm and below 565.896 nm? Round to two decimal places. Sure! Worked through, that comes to 1.07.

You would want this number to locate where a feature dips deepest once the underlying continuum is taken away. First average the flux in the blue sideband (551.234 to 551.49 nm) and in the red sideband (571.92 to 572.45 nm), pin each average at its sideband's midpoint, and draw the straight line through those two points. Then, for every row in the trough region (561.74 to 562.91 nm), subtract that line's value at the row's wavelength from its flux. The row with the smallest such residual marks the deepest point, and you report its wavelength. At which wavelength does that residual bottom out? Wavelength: 561.806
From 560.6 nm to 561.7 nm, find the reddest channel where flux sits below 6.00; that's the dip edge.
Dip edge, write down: 561.677 nm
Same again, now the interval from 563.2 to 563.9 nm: 563.880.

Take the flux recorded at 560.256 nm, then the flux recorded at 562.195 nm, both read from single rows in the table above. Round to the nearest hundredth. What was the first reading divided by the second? 0.89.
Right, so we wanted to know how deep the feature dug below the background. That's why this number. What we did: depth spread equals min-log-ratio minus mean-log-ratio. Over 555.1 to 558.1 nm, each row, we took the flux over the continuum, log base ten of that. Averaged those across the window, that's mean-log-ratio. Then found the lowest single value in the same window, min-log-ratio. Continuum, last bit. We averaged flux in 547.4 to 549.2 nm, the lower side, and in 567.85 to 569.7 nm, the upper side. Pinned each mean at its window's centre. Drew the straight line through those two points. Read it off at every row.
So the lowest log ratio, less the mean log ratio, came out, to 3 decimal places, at -0.011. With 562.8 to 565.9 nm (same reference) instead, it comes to -0.023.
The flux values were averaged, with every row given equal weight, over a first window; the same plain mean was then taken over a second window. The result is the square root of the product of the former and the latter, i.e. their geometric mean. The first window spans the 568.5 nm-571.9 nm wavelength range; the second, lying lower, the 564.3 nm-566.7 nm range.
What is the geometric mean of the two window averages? 6.53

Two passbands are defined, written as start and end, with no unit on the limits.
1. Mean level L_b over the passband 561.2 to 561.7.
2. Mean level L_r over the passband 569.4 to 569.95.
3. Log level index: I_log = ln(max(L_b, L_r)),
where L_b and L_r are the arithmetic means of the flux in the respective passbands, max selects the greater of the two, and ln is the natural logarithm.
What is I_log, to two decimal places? 1.90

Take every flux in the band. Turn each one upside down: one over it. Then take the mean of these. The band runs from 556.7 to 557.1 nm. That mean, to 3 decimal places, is 0.161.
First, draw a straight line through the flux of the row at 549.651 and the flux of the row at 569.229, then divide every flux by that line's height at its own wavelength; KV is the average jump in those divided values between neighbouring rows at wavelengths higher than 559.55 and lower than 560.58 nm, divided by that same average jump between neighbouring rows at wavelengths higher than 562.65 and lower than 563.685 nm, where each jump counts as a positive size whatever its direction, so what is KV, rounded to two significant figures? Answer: 1.2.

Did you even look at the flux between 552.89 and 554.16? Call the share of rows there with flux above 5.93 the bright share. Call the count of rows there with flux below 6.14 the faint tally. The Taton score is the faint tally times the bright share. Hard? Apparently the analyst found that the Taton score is 10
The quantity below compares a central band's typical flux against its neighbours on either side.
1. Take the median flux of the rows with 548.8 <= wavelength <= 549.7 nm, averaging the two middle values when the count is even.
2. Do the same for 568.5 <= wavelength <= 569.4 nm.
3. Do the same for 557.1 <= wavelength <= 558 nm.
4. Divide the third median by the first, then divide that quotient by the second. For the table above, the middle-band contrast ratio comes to 0.153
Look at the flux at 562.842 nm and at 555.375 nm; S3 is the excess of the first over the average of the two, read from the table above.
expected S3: -0.16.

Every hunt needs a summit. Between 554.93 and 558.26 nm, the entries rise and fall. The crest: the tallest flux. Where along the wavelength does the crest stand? 554.992 nm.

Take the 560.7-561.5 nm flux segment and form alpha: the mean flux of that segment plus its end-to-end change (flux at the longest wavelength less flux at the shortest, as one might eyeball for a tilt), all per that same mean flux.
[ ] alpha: 1.06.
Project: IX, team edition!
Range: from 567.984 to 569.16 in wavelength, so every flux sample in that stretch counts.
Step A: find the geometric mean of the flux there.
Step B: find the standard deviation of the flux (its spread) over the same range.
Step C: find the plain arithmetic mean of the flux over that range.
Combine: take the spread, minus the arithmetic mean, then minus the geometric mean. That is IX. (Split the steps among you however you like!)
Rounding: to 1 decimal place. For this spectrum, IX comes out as -12.6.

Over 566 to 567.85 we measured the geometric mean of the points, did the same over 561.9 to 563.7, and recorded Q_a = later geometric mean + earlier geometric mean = 12.1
